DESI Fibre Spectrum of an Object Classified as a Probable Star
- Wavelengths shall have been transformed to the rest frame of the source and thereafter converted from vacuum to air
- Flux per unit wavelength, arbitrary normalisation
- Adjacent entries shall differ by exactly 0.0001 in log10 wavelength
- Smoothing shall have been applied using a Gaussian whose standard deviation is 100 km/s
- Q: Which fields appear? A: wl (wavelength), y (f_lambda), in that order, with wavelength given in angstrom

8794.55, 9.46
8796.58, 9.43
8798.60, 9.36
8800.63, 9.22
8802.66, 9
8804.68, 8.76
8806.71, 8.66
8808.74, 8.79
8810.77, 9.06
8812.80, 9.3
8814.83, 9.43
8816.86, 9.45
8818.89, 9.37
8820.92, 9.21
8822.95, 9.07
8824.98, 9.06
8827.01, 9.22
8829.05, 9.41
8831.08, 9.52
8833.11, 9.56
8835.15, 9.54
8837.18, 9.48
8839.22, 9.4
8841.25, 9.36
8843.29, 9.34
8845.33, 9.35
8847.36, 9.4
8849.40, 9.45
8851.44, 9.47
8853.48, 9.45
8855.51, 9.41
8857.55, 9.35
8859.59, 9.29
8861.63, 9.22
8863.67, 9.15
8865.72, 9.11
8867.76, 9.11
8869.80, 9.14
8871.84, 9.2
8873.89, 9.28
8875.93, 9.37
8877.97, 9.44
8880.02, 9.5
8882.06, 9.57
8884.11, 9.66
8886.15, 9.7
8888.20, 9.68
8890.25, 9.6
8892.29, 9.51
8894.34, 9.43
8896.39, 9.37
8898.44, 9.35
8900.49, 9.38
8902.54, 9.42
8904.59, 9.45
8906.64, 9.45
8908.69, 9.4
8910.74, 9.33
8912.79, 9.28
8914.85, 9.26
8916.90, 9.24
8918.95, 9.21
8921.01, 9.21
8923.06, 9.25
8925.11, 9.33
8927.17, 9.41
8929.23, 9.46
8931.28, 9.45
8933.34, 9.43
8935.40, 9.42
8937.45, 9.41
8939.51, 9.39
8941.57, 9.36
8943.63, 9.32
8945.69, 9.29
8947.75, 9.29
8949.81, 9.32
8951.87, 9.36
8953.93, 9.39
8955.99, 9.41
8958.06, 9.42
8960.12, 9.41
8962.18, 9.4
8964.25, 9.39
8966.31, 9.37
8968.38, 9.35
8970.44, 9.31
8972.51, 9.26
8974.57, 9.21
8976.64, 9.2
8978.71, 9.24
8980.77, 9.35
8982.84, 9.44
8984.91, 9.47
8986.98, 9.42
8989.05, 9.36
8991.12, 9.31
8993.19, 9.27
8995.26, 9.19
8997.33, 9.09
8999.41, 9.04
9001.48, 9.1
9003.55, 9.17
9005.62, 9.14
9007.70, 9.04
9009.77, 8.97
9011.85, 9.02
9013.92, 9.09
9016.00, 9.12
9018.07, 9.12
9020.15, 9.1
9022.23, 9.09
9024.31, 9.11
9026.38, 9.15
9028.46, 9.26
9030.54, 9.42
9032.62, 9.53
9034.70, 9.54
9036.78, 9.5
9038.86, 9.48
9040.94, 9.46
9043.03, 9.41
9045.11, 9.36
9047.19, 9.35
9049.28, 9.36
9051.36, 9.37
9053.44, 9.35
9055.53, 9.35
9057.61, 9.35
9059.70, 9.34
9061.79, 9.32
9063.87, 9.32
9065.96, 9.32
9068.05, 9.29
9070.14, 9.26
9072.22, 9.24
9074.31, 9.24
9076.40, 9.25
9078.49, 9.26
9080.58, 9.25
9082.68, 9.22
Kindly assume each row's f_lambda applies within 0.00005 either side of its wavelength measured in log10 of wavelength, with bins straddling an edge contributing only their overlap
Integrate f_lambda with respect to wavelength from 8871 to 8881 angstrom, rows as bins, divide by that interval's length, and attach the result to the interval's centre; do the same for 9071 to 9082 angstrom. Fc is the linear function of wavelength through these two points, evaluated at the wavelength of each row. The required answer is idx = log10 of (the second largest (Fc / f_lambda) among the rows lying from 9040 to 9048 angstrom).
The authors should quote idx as -0.004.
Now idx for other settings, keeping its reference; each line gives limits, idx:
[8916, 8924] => 0.006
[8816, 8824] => 0.008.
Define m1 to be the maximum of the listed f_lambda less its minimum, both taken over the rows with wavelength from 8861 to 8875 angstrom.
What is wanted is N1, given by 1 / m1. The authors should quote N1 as 6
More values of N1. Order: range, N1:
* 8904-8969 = 4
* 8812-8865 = 2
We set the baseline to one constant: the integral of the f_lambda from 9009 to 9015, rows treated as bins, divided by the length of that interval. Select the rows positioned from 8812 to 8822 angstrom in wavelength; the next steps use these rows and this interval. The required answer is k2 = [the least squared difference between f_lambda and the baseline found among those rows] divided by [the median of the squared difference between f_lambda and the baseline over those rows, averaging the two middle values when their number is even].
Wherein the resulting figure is 0.3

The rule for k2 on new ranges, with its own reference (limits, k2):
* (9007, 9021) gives 0.0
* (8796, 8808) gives 0.0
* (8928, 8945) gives 0.6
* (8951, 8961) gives 0.8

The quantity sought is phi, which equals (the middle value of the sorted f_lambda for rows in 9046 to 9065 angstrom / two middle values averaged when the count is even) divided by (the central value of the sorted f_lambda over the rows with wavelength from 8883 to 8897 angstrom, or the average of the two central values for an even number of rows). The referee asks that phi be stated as 0.97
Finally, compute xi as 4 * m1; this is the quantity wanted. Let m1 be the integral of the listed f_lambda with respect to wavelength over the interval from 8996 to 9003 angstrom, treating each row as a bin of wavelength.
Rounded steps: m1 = 63.6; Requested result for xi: 254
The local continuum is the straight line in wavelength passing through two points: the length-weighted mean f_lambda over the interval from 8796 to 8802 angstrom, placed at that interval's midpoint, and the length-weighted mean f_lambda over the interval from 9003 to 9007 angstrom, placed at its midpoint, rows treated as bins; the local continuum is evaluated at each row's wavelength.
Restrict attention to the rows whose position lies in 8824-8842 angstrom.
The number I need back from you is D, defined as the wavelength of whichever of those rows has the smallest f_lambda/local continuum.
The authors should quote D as 8824.98 angstrom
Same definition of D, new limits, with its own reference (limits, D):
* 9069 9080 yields 9072.22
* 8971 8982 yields 8976.64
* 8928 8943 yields 8941.57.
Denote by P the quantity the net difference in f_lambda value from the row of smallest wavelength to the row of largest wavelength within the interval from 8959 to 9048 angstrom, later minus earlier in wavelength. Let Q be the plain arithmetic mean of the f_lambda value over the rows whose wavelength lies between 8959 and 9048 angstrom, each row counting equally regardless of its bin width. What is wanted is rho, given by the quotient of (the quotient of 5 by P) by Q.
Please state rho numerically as -9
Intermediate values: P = -0.06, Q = 9.27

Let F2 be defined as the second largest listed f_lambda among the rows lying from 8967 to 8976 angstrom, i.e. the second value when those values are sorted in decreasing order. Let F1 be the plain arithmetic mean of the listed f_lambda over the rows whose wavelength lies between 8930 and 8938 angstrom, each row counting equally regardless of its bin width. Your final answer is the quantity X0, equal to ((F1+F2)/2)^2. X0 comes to 87.8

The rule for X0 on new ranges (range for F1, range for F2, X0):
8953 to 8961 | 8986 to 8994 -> 88.1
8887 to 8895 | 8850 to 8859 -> 90.3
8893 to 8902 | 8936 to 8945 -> 88.1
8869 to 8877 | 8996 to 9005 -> 84.2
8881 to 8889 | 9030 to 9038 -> 92.0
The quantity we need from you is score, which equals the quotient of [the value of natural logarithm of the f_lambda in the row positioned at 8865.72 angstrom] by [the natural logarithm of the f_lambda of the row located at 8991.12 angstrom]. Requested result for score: 0.99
